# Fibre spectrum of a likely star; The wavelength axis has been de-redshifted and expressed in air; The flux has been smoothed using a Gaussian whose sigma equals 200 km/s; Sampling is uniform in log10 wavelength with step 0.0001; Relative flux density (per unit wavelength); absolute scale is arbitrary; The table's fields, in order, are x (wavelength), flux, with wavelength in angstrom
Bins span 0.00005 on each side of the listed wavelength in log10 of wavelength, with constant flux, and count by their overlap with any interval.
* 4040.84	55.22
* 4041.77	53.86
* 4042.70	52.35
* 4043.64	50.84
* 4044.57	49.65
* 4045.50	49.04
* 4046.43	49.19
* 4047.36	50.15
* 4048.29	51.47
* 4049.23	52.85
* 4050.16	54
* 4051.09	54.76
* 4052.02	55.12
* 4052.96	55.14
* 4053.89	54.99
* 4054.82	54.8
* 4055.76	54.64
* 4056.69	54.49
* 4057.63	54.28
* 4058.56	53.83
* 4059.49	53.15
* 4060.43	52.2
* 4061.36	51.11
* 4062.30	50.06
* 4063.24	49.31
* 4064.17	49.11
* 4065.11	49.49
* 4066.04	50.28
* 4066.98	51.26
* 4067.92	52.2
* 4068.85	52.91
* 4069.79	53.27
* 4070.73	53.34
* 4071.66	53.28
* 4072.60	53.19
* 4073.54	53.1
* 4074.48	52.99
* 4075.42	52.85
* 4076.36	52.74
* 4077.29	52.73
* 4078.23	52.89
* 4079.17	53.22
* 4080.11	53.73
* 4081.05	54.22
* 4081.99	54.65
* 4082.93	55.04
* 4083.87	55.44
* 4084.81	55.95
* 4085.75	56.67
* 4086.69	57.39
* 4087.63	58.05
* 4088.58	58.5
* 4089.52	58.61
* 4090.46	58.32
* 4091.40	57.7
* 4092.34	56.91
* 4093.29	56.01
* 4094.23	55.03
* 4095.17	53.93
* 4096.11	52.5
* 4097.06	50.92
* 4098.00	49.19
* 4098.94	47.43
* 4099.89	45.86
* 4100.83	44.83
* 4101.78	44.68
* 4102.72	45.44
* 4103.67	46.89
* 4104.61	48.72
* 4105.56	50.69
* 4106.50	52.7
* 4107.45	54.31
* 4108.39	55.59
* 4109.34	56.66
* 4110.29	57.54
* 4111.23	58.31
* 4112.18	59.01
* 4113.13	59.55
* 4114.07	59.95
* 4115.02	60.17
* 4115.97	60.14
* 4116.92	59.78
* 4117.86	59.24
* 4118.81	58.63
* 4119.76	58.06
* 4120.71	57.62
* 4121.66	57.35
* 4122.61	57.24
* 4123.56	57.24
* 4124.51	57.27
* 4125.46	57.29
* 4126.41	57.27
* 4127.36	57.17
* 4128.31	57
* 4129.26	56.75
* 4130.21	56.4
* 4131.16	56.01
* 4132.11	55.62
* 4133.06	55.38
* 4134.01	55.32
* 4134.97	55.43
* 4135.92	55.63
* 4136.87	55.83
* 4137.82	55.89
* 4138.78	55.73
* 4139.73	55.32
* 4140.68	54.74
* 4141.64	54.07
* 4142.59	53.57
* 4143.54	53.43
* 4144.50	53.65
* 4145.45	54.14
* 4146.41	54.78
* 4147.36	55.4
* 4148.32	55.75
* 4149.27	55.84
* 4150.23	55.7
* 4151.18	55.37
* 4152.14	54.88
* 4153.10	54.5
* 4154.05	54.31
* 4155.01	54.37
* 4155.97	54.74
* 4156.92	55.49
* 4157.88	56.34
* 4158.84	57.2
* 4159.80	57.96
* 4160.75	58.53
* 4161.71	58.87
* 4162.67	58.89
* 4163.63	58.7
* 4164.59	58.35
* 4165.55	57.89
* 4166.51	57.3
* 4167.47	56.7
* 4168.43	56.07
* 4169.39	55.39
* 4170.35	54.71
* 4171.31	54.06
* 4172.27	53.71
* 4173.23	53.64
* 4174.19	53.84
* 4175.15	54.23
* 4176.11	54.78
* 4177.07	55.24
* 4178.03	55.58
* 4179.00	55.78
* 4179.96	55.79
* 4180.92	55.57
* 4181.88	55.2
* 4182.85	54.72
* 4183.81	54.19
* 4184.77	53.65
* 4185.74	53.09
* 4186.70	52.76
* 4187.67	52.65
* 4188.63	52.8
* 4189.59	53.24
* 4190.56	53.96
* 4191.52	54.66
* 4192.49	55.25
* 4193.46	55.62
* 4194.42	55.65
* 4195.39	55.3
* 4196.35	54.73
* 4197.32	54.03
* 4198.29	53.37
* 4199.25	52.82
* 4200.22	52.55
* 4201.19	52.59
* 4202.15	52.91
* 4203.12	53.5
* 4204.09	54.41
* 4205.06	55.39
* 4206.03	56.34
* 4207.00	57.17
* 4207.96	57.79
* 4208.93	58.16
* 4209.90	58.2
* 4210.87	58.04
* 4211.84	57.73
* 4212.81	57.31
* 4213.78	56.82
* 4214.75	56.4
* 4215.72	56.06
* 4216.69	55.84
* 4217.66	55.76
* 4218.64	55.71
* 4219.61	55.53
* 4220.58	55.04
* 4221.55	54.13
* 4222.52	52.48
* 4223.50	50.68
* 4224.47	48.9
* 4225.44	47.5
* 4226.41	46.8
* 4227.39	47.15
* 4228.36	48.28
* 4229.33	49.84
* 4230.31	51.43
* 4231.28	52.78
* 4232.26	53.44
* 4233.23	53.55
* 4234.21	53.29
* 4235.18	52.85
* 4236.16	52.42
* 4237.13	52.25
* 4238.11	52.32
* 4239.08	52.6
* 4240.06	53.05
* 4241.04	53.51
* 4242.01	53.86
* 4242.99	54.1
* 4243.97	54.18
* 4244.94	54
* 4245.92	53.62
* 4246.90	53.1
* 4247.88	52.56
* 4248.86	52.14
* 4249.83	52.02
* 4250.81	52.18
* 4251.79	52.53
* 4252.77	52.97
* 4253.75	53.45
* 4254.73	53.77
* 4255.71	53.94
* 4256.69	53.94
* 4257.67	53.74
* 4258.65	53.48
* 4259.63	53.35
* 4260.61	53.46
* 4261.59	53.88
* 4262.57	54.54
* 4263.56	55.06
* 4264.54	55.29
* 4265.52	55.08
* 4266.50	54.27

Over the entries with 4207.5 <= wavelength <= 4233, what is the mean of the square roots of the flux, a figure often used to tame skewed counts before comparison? 7.33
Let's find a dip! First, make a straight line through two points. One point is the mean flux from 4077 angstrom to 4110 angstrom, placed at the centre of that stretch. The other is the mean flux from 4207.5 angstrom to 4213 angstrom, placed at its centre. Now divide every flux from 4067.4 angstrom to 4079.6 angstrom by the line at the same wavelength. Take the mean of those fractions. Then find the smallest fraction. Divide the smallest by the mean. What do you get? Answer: 0.990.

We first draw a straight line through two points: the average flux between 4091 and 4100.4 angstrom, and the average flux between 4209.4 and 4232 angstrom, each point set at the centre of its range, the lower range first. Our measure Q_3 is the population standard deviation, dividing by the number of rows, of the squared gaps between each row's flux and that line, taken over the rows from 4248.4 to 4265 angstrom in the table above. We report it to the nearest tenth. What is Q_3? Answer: 1.0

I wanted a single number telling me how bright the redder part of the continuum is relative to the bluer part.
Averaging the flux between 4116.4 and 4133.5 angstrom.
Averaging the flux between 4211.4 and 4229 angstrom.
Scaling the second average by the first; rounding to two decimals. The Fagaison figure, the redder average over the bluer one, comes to 0.93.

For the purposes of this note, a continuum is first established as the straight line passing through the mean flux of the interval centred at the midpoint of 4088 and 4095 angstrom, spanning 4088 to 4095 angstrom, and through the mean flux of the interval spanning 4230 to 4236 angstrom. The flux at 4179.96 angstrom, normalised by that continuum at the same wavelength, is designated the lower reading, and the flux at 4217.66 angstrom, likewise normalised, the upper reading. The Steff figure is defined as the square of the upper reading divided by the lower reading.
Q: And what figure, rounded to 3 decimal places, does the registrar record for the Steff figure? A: 1.067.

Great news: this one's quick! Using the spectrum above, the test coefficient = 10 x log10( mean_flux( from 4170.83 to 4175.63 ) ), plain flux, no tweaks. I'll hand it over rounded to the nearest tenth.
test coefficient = 17.3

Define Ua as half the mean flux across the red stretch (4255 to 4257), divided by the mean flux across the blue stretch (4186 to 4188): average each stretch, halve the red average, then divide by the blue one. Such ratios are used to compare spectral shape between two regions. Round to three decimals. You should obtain 0.512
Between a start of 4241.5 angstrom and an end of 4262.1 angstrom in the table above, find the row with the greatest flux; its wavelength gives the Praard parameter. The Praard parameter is 4243.97 angstrom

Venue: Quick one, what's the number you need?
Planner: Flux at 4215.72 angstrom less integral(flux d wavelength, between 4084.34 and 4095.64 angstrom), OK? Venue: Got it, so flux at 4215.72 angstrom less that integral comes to -587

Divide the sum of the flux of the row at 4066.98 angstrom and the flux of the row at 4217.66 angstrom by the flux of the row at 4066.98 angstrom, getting 2.09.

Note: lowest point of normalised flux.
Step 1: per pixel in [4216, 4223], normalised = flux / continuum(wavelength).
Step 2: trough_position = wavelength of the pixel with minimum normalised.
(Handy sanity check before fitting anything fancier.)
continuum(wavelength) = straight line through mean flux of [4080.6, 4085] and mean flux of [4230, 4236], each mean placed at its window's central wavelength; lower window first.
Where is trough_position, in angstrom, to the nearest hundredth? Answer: 4222.52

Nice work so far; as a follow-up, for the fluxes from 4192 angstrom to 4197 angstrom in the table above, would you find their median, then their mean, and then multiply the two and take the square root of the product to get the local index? 55.3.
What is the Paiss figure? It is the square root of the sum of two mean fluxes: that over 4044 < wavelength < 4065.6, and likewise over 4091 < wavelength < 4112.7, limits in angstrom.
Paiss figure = 10.2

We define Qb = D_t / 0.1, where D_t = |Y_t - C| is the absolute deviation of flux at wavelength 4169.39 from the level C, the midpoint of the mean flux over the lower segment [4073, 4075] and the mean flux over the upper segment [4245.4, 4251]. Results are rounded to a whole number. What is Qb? 26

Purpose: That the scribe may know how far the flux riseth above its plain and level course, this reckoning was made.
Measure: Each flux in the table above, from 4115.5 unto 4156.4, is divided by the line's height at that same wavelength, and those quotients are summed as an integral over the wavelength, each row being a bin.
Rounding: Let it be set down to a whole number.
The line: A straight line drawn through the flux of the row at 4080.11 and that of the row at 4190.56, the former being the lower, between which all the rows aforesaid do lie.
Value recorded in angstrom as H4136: 43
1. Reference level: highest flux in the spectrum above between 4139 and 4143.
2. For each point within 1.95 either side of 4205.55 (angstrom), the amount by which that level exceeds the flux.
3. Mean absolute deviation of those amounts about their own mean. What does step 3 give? 0.93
